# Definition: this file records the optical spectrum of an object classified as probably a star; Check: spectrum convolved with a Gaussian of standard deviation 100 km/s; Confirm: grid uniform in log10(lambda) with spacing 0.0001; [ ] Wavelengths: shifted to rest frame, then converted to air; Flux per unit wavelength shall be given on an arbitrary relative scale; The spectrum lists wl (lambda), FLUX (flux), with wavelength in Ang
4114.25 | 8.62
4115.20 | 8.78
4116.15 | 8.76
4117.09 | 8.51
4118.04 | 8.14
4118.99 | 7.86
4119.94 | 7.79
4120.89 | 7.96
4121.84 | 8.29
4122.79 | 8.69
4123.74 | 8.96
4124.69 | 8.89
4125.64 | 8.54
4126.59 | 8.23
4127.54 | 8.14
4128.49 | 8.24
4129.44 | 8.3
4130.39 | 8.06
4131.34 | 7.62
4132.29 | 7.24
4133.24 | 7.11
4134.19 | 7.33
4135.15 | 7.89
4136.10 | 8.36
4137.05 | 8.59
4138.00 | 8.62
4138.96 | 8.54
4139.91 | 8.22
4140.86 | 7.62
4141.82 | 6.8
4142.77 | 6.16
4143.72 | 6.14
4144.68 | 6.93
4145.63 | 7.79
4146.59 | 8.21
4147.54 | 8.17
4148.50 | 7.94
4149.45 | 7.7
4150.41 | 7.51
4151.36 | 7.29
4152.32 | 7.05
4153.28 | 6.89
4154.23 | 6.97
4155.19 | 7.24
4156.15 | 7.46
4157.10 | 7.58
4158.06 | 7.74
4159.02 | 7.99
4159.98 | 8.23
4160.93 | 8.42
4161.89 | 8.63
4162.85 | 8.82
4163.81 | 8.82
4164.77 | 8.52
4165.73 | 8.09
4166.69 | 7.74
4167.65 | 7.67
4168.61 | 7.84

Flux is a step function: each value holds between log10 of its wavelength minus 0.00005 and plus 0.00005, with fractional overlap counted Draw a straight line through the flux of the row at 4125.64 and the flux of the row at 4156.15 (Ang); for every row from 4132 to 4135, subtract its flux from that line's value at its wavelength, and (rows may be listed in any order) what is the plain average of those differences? 1.0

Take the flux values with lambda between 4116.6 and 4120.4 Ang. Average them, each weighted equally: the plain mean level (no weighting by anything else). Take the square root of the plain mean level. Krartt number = 2.84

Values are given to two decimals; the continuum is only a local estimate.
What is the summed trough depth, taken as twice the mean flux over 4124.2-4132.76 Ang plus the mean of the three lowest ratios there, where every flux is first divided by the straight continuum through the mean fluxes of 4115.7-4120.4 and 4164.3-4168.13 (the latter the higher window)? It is 2.93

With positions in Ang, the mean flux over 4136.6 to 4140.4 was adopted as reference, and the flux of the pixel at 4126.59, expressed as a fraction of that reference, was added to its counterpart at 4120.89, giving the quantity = 1.91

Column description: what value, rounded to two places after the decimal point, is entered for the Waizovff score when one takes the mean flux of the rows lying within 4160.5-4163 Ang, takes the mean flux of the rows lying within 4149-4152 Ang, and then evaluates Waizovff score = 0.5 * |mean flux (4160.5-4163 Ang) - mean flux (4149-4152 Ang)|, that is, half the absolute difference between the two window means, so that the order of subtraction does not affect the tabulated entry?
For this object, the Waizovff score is 0.56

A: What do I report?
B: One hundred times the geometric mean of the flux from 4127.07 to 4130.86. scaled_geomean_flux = 818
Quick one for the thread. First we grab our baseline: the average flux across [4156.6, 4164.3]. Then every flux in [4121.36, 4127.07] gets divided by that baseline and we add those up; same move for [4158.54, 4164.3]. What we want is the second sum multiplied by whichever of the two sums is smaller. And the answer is 37.8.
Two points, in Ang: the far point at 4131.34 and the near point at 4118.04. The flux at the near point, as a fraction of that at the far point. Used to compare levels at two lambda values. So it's 1.07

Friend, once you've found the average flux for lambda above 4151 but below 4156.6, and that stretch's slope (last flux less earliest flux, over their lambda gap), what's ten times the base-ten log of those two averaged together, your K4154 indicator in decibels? 5.55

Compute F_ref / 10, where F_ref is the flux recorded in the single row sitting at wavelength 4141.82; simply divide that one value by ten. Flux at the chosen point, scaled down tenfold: 0.68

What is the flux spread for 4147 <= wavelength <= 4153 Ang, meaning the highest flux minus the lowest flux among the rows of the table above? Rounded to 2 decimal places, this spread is 1.12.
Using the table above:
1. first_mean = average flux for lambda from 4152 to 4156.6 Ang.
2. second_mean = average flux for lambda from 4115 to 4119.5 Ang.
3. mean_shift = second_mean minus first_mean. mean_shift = 1.3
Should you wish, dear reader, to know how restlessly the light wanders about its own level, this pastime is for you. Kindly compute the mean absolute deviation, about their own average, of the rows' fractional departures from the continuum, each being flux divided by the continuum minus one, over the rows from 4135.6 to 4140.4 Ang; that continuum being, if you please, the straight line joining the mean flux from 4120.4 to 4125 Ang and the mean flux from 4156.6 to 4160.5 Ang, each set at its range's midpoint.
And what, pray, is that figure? 0.017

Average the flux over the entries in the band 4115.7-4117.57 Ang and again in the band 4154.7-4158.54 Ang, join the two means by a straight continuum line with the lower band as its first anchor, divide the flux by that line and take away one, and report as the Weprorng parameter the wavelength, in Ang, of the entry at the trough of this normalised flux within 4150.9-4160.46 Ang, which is 4153.28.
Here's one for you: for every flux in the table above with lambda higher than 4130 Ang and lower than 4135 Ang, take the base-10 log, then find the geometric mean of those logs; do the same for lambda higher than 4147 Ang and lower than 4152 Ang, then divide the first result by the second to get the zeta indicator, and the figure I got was 0.98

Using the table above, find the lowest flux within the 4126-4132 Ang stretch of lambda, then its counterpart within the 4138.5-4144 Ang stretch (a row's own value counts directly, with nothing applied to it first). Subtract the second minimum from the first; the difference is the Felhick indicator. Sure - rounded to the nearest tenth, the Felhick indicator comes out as 1.5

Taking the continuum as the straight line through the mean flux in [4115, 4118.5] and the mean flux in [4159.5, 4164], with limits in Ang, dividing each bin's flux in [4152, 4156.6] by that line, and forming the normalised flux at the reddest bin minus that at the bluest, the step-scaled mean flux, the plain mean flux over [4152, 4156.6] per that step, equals 150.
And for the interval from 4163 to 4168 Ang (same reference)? -61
